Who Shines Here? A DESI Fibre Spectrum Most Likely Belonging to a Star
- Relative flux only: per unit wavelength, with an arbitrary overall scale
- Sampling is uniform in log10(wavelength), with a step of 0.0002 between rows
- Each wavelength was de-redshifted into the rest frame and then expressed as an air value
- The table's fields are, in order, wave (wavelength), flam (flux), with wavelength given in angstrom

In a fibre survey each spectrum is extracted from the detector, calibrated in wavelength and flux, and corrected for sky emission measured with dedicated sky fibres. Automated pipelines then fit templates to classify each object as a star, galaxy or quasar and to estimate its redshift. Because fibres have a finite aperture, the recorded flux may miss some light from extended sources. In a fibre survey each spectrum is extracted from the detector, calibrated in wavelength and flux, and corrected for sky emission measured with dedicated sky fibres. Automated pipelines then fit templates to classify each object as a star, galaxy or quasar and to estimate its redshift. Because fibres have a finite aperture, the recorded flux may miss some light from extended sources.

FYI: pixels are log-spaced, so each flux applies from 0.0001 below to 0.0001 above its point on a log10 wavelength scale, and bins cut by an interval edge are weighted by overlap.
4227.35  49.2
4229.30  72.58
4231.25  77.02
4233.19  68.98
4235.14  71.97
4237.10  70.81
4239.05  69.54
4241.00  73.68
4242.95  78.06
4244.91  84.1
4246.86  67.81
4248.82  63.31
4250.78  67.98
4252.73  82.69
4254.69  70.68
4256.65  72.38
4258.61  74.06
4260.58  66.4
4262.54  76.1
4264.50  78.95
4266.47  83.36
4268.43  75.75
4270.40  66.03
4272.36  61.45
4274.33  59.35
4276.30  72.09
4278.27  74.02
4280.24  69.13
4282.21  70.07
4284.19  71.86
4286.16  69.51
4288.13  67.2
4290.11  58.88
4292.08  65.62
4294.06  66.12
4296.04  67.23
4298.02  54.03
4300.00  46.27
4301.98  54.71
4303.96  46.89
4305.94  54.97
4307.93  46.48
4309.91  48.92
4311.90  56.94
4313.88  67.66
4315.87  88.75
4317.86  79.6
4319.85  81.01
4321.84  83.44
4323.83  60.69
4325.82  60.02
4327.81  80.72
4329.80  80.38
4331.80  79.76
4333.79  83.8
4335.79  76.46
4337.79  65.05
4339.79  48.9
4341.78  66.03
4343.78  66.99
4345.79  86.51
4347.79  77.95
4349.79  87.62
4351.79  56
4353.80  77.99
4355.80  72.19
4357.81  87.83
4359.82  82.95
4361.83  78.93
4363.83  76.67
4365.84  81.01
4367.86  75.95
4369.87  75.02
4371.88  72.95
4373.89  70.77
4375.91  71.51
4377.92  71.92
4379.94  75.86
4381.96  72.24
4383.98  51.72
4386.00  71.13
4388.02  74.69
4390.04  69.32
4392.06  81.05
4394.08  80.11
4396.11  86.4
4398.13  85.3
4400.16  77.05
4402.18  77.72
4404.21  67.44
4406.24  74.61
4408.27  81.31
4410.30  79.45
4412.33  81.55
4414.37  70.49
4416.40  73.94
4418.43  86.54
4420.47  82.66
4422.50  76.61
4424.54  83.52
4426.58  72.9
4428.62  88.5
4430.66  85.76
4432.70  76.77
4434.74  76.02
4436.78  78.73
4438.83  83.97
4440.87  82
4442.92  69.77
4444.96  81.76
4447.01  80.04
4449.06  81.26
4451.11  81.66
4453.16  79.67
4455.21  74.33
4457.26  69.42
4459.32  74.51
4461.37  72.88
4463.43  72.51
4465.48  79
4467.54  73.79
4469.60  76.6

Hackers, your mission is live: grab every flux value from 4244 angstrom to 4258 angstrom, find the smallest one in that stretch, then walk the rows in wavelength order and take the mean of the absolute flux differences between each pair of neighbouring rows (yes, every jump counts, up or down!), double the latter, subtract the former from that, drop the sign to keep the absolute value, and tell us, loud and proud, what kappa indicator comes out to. 45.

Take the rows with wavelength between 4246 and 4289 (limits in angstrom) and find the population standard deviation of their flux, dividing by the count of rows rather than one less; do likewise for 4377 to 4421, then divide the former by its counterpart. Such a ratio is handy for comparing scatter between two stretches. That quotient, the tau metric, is 0.79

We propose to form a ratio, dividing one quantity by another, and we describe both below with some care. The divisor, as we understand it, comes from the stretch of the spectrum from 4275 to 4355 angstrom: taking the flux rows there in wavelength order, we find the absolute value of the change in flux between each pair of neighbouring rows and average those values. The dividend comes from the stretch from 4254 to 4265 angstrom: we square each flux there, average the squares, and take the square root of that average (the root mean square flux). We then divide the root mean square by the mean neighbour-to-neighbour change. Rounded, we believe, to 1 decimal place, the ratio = 8.6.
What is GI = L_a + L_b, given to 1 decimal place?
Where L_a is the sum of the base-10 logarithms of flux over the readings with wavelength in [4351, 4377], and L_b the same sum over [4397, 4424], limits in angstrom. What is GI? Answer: 49.0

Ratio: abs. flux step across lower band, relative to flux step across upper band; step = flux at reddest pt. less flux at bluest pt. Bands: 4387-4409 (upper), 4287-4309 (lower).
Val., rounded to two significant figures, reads 3.1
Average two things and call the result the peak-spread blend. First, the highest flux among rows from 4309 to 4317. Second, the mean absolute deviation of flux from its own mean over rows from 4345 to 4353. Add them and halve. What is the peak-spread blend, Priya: 49.6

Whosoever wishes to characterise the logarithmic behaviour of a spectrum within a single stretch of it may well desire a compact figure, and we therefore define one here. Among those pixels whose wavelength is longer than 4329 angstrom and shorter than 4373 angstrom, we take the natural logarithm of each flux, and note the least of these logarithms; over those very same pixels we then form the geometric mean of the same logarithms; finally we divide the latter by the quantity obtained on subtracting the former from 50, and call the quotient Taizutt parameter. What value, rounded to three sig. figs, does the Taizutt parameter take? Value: 0.0935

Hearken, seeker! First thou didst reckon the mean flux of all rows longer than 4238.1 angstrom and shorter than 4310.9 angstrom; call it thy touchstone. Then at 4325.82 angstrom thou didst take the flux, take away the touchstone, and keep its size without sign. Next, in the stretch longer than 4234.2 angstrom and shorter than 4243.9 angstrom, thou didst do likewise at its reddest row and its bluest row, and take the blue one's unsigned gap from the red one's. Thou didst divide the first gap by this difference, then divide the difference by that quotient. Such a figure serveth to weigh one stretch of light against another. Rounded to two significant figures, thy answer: 5.4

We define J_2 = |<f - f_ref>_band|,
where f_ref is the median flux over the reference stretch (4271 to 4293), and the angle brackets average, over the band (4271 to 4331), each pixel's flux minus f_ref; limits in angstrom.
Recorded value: 4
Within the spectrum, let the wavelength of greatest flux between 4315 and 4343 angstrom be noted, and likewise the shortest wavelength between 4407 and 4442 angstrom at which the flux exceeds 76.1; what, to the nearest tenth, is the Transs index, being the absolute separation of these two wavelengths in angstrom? 92.4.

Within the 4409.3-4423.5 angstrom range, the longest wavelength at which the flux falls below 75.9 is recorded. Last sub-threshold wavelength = 4416.40 angstrom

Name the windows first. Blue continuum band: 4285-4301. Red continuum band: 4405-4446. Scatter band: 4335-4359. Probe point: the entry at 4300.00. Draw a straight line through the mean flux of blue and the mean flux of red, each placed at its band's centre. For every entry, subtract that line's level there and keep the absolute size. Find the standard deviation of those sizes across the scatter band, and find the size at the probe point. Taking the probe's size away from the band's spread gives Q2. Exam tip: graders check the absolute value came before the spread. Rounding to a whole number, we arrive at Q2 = -10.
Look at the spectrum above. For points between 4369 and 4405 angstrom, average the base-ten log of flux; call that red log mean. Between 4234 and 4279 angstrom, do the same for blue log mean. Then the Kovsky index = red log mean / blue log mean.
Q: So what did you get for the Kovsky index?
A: 1.01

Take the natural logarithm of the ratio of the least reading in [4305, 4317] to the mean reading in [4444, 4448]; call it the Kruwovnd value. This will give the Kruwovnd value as -0.55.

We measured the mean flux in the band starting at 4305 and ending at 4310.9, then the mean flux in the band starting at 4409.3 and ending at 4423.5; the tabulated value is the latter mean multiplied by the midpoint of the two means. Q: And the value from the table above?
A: 5074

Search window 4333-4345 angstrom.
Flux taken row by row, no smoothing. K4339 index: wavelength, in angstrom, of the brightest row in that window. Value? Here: 4333.79 angstrom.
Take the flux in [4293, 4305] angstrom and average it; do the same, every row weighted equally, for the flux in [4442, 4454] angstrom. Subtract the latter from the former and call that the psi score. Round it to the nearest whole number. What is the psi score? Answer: -23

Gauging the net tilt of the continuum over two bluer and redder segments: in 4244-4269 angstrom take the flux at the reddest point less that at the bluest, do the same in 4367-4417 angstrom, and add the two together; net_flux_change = -10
